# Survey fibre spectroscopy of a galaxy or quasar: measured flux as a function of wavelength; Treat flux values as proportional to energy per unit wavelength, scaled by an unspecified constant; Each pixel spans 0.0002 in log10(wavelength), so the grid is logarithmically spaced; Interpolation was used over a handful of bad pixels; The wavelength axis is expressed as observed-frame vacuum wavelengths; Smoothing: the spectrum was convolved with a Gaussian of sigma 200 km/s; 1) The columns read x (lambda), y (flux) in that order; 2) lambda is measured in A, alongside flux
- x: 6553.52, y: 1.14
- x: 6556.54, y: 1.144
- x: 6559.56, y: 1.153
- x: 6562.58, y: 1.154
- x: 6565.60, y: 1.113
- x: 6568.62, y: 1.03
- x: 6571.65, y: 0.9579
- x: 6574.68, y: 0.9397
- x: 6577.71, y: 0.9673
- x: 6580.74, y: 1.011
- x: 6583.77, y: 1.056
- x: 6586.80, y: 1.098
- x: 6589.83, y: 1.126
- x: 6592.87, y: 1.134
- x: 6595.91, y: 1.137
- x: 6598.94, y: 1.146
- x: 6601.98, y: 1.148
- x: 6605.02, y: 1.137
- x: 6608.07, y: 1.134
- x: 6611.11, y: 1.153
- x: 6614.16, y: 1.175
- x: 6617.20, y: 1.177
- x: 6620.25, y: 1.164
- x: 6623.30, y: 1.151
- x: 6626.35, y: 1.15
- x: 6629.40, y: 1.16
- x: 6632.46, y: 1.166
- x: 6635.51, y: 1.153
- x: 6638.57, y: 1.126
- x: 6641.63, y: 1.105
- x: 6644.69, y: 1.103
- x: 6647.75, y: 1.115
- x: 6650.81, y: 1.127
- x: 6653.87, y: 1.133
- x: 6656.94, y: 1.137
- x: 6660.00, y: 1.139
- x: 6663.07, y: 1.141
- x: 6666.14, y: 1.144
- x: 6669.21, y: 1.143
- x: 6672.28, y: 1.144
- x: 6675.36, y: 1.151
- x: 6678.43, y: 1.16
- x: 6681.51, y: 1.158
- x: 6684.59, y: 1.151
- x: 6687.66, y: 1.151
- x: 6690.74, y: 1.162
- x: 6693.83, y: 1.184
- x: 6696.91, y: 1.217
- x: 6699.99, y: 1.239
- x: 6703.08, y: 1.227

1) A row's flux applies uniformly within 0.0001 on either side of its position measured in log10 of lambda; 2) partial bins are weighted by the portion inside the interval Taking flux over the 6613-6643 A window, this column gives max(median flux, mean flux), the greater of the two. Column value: 1.16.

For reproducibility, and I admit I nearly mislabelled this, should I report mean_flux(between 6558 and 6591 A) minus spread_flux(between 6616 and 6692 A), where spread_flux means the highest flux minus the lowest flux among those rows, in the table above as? 0.98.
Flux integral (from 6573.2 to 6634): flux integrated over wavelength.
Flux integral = 68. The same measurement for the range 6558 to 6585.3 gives 28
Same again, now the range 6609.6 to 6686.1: 88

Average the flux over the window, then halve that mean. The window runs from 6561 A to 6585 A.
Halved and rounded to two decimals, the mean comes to 0.51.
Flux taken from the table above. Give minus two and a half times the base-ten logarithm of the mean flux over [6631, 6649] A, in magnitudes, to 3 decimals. -0.131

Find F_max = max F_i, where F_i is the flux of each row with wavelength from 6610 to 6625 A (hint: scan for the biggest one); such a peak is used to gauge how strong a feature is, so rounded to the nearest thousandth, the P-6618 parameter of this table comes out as 1.177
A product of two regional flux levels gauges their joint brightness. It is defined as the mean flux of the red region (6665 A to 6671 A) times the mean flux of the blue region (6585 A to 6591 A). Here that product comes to 1.27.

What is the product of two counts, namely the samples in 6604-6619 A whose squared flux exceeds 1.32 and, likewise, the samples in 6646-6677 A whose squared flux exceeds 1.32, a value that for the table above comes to 3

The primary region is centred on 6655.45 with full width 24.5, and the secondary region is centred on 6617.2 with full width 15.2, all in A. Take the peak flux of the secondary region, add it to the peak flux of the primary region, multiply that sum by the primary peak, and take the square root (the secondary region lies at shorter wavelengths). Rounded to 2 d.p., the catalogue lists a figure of 1.63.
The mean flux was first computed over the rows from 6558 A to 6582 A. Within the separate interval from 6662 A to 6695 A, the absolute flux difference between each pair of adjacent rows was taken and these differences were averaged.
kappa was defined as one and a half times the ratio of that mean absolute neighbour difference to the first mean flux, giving 0.009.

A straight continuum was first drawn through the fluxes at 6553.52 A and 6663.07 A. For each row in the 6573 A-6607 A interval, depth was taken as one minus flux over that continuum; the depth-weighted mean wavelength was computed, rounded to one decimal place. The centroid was 6579.0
